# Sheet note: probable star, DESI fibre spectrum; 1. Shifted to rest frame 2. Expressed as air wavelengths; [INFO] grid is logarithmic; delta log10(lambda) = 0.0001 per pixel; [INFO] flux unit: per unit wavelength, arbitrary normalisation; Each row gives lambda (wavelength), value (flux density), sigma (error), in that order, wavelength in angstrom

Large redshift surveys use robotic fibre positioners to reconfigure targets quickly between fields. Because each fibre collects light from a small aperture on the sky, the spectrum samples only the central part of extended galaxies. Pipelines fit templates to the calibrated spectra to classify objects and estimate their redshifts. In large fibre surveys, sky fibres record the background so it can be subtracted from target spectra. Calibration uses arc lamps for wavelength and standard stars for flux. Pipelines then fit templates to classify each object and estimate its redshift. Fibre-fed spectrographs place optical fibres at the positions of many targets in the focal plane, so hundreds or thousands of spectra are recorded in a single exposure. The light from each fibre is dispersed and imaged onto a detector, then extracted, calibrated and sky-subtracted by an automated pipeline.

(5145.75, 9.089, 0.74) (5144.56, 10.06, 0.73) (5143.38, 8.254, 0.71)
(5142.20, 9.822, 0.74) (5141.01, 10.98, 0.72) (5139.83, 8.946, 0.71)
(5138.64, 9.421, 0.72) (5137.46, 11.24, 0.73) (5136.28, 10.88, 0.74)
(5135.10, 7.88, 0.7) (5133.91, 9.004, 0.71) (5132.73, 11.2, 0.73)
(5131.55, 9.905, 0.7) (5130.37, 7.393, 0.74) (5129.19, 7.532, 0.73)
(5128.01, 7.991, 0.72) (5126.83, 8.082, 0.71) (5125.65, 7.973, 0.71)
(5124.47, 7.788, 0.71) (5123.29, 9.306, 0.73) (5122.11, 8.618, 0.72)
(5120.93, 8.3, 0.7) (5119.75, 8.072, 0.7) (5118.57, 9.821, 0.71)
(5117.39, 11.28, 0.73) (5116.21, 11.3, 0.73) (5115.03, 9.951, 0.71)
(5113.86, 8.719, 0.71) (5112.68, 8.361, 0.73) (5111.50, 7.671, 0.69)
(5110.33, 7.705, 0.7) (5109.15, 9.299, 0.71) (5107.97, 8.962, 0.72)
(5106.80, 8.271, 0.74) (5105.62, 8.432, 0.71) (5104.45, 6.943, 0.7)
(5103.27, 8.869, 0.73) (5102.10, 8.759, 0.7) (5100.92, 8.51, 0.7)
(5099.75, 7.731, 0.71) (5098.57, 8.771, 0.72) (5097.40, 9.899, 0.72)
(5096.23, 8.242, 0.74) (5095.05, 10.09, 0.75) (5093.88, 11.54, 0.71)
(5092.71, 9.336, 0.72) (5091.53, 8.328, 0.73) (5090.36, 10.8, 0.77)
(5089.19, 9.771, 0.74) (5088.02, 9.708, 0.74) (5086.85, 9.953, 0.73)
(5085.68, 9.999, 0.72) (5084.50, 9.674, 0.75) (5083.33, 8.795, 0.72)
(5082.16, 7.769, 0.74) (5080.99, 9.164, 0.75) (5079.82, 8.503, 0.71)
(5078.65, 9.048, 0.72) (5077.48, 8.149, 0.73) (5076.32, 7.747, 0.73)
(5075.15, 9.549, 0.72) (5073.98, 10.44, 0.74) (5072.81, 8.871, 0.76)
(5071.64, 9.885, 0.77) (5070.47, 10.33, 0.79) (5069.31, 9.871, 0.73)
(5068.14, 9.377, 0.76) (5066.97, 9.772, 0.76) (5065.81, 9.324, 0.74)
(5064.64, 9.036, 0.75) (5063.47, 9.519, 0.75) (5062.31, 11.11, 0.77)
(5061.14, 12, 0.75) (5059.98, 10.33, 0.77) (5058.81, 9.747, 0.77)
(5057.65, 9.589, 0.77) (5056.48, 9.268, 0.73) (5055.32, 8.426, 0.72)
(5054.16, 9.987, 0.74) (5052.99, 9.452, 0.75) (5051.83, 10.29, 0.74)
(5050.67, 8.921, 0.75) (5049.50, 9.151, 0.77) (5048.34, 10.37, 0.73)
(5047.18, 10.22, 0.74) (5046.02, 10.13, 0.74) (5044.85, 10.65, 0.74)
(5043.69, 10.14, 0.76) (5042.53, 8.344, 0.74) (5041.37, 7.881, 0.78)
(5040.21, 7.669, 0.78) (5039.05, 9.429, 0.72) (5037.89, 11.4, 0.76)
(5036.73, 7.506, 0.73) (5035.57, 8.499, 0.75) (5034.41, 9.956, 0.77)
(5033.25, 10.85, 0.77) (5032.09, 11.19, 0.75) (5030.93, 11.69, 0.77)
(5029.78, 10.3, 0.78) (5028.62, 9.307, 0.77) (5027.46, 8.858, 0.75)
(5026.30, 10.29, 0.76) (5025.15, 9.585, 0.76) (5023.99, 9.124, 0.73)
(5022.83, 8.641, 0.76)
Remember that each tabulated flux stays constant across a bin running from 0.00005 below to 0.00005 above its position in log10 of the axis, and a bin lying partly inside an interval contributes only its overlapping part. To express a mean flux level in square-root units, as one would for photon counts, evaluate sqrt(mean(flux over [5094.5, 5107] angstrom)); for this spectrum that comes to 2.93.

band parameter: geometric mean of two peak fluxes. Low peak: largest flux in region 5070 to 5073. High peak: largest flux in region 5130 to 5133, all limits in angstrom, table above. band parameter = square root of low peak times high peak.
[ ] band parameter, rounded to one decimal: 10.8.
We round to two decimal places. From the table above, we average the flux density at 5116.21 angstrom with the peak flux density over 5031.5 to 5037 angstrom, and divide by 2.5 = 4.50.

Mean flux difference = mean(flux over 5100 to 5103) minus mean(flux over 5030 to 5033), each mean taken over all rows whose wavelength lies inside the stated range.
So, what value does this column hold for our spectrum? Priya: -3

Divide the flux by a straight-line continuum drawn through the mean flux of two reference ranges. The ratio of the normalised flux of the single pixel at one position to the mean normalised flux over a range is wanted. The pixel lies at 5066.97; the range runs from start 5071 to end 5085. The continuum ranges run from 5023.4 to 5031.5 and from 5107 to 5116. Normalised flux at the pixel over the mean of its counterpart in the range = 1.07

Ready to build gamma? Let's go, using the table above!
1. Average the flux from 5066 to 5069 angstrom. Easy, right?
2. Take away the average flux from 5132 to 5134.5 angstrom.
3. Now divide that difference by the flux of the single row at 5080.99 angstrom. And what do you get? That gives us -0.06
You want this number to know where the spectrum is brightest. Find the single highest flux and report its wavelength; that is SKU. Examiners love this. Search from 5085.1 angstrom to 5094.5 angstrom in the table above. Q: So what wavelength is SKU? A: 5093.88 angstrom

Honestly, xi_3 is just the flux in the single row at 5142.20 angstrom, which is 9.822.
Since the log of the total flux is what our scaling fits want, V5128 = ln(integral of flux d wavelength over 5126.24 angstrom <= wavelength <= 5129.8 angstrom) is 3.33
